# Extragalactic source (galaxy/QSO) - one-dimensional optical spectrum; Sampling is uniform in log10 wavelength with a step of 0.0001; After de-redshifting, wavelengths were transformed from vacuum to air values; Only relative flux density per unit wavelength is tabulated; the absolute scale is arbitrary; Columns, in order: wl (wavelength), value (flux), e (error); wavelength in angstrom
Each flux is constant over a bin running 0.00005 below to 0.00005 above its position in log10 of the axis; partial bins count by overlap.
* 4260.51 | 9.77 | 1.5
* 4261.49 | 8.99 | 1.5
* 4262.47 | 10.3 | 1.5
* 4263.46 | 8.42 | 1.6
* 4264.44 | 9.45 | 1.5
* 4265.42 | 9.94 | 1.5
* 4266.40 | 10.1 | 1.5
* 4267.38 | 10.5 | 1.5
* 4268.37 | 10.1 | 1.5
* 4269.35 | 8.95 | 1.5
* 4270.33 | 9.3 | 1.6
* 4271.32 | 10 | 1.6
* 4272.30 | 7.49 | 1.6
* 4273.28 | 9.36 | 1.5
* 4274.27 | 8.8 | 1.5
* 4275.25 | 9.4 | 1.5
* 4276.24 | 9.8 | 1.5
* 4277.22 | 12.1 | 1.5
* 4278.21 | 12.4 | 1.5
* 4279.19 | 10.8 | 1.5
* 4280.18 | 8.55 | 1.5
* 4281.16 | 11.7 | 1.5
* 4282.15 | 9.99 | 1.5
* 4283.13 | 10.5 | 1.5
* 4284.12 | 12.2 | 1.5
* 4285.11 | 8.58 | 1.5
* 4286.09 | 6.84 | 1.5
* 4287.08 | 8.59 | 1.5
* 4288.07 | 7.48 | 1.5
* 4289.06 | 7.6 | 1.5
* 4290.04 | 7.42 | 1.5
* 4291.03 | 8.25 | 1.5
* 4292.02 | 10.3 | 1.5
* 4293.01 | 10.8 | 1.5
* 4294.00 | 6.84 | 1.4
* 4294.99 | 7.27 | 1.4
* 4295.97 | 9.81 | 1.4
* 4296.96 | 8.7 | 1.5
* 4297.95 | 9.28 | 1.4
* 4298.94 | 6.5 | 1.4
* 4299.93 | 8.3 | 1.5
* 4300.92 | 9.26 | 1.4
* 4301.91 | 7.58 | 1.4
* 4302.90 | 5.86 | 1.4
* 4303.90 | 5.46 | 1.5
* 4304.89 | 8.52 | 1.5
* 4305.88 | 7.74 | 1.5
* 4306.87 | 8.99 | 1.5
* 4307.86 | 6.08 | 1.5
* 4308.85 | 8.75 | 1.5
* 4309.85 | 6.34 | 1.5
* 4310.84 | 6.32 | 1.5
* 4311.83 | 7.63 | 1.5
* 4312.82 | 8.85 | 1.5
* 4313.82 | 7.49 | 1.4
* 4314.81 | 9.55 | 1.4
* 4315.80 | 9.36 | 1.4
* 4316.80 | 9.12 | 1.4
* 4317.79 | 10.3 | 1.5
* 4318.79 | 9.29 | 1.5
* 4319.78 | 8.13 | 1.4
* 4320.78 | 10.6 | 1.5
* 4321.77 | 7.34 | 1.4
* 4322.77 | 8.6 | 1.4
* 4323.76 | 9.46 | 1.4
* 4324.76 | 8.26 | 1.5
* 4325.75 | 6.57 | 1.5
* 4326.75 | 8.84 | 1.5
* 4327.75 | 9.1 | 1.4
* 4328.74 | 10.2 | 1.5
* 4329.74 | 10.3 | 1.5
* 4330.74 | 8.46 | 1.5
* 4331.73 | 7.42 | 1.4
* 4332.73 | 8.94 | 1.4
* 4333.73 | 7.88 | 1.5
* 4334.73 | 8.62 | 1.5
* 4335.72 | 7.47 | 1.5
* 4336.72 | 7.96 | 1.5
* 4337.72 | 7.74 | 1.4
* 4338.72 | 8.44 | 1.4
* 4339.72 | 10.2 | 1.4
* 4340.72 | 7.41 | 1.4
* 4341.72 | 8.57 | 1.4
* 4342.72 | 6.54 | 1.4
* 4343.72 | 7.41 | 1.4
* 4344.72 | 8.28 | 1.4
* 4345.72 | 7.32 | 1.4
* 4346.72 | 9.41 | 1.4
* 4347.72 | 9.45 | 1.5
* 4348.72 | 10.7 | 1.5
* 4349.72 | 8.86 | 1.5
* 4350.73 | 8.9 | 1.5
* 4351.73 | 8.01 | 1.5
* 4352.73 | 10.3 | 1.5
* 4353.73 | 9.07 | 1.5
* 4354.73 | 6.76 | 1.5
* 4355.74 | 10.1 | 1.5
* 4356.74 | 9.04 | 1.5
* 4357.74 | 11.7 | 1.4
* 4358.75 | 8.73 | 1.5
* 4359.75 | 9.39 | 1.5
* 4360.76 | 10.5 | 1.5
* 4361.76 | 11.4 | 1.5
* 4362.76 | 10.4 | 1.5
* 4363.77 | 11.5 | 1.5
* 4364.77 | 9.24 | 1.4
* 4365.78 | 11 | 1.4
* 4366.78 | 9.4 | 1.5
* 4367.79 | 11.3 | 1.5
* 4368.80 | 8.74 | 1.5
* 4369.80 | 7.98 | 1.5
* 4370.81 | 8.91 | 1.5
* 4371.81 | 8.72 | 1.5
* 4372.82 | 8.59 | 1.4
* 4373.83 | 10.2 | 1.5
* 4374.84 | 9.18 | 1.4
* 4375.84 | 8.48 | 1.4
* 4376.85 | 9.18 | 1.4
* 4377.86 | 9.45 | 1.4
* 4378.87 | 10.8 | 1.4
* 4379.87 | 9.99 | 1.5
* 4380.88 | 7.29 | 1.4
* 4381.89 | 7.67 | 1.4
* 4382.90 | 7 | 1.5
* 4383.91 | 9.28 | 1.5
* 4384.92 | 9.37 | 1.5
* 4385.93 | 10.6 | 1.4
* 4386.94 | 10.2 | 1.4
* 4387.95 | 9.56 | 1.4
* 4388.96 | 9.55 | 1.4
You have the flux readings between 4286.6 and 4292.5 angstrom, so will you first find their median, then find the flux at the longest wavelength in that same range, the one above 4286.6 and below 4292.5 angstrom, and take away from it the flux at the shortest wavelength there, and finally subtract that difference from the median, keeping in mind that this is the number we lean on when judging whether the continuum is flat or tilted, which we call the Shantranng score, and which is 6.2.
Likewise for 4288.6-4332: 8.7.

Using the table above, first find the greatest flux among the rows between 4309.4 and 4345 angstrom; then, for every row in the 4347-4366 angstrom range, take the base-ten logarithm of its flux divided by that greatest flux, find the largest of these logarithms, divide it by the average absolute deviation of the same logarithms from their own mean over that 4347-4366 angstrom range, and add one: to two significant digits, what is 1.9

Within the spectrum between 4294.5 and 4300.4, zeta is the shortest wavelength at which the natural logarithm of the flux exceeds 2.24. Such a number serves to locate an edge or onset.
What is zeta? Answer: 4295.97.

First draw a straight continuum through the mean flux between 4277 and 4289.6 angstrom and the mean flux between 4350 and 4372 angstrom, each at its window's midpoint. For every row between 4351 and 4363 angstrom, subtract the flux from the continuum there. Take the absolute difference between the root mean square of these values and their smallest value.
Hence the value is 3.45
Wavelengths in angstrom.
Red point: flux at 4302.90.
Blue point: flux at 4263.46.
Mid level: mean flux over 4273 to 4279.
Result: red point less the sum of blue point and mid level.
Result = -13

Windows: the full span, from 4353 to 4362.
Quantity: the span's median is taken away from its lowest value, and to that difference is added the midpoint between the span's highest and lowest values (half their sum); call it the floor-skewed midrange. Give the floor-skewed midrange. 6.6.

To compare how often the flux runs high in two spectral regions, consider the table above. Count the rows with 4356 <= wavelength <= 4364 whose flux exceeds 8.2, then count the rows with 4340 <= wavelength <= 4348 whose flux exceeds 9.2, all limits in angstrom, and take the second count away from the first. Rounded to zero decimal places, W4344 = 6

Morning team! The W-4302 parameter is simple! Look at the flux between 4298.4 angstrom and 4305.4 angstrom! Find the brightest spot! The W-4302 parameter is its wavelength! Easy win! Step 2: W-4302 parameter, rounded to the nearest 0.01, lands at 4300.92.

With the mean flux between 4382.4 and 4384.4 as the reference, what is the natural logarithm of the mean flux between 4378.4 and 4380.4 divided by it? 0.2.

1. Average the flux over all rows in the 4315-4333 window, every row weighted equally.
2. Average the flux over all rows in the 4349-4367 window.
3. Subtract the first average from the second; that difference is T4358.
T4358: 0.8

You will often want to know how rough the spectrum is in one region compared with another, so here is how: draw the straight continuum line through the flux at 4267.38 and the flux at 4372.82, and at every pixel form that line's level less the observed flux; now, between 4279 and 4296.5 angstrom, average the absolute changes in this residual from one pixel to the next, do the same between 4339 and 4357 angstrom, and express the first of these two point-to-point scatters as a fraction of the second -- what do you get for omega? 1.12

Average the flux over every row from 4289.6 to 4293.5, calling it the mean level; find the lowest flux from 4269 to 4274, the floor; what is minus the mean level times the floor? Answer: -69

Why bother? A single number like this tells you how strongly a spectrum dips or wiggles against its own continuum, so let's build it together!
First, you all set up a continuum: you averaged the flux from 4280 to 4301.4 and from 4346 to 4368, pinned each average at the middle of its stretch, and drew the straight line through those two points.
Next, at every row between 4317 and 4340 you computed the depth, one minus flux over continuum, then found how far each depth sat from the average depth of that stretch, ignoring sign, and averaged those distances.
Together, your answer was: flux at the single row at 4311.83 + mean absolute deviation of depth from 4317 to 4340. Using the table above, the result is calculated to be 7.7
